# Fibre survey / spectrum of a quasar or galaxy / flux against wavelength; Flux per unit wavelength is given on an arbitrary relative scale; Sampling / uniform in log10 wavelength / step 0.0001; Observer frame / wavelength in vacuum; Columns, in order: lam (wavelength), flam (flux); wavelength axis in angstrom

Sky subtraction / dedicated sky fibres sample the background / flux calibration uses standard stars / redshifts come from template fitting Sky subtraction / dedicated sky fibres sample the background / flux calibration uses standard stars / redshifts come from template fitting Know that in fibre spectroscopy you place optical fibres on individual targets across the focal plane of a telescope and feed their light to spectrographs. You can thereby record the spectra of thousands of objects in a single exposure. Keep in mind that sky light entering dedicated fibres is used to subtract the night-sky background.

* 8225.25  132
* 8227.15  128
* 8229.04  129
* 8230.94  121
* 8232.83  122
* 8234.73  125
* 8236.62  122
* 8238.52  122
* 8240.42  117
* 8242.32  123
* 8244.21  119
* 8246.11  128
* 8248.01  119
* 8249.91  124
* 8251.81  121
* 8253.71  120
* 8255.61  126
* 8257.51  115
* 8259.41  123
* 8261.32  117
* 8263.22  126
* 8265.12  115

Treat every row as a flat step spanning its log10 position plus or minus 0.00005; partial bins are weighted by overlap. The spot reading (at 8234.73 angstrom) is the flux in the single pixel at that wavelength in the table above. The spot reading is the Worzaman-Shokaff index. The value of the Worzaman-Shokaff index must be 125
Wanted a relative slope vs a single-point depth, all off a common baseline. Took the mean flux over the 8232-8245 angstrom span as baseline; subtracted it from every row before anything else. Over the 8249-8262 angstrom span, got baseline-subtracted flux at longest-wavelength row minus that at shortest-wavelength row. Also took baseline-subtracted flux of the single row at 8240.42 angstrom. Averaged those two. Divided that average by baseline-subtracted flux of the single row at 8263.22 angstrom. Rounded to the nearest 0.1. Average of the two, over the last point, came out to -1.3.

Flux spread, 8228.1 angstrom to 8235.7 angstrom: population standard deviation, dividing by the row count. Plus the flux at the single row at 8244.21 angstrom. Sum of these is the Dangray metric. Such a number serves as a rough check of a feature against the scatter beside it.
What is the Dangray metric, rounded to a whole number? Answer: 122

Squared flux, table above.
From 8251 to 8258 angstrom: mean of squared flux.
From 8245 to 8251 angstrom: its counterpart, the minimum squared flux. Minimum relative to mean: 0.97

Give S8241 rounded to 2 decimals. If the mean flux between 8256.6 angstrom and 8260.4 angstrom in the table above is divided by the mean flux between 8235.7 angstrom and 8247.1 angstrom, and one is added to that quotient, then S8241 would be 1.98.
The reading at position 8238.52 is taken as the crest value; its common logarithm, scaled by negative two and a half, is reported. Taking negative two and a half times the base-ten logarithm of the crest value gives -5.22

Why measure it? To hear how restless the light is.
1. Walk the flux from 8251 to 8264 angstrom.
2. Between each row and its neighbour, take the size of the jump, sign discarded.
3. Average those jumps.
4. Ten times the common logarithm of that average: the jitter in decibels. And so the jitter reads 8.3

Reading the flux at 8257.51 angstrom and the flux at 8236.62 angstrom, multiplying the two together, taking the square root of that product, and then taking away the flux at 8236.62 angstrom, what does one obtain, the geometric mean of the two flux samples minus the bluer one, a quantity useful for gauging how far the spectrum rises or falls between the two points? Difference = -4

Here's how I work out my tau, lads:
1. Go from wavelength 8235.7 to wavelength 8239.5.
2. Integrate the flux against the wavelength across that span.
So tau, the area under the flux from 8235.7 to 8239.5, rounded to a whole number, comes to 463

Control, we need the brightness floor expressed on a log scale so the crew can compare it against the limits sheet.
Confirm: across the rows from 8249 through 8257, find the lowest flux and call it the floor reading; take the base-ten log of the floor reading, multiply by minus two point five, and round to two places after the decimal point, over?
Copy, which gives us -5.20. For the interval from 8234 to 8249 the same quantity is -5.17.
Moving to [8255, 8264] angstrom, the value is -5.15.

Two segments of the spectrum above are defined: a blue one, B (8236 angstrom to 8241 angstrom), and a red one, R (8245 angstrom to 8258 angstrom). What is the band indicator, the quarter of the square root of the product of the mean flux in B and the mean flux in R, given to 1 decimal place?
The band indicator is 30.3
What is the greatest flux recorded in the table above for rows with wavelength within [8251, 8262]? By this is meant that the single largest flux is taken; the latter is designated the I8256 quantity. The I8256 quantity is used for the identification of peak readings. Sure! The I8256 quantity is 126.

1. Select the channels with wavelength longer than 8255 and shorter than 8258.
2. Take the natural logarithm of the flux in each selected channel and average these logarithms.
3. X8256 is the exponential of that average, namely 120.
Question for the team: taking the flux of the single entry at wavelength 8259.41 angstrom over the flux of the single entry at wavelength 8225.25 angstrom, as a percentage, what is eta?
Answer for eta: 93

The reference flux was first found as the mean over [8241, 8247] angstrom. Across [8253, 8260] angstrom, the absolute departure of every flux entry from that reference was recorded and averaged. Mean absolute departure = 3.7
